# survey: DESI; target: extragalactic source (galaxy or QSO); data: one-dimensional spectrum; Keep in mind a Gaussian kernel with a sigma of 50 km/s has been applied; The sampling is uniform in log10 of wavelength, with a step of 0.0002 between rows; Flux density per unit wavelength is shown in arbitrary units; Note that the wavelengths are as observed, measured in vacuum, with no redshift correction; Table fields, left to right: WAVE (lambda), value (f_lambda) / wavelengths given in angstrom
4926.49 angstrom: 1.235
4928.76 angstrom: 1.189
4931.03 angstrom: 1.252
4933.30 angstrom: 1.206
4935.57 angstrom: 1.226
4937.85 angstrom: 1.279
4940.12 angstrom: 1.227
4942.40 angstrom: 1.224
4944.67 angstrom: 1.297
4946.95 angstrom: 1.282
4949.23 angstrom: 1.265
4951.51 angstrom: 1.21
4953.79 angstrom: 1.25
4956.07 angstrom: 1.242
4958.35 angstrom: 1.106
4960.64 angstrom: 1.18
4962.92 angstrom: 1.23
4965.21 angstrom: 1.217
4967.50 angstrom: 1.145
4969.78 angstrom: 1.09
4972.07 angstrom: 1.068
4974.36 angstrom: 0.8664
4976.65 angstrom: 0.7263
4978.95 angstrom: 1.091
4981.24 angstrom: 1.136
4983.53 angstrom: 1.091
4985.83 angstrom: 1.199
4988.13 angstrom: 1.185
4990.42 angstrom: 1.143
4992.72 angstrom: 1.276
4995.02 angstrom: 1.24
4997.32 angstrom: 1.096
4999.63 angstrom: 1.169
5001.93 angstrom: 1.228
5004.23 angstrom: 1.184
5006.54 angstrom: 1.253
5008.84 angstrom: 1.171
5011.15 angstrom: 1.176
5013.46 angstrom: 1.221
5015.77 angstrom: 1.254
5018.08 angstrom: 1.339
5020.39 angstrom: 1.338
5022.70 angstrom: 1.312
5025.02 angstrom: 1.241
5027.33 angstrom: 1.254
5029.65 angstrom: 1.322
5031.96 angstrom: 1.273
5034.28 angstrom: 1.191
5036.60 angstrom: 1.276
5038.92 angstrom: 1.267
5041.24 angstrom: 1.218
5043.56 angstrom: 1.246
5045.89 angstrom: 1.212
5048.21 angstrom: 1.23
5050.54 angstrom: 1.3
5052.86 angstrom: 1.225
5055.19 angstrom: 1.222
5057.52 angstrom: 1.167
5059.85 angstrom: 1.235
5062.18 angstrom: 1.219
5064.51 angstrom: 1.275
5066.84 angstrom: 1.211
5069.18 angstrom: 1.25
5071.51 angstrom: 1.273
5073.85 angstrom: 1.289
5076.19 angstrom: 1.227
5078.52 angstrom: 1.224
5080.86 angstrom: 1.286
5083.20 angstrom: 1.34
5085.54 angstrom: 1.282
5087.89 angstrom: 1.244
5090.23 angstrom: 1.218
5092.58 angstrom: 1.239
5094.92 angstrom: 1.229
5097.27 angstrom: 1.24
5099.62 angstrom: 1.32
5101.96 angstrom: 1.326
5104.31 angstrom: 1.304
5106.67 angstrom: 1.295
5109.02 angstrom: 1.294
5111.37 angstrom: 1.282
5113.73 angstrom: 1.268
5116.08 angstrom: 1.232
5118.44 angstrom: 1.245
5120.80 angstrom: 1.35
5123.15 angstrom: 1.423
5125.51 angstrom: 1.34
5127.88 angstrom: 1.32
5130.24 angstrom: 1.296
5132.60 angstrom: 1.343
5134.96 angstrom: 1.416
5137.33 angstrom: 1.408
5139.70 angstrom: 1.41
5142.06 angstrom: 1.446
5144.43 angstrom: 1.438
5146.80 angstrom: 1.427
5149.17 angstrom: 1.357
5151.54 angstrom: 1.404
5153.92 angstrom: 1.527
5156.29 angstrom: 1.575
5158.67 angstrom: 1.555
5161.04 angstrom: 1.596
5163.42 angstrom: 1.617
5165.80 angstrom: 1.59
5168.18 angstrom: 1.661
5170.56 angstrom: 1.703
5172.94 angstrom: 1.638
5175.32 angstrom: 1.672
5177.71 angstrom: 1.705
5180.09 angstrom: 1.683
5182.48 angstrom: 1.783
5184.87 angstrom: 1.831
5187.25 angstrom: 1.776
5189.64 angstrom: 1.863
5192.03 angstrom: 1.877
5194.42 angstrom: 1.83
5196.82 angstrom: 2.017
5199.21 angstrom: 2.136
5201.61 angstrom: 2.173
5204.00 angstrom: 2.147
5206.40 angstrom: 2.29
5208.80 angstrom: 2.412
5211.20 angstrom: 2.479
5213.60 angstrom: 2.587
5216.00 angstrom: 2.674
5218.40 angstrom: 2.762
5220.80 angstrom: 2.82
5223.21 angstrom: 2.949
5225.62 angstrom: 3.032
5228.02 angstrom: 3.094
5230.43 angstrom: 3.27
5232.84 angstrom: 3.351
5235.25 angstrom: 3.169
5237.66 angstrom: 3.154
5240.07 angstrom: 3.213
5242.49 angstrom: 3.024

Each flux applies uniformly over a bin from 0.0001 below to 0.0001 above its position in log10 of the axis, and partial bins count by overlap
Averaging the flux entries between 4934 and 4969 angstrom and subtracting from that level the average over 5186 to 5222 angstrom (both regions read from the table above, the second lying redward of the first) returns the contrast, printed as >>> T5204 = -1.0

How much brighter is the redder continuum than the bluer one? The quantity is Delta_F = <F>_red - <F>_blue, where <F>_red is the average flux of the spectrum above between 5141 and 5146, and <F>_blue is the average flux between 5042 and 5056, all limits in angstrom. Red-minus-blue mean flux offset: 0.20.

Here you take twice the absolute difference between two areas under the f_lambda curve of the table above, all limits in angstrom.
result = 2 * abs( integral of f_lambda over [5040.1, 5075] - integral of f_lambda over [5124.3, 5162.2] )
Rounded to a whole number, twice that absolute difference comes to 22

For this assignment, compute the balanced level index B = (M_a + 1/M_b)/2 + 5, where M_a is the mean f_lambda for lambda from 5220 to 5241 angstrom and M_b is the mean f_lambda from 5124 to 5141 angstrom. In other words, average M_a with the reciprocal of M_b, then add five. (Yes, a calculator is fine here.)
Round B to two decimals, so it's 6.93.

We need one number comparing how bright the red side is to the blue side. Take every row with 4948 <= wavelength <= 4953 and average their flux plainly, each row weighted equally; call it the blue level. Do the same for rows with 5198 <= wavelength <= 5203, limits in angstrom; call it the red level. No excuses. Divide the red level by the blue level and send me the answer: 1.7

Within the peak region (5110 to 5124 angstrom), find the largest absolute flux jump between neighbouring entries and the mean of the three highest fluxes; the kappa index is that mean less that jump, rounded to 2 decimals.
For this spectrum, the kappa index 1.25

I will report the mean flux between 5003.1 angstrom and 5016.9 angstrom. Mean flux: 1.21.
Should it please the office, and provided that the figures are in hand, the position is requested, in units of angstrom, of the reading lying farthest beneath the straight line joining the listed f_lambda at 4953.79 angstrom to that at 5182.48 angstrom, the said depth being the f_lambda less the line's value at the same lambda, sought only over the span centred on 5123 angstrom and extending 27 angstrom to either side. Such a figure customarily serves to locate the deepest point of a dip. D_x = 5116.08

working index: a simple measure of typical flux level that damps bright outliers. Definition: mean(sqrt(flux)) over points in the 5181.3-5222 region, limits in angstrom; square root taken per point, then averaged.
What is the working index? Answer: 1.48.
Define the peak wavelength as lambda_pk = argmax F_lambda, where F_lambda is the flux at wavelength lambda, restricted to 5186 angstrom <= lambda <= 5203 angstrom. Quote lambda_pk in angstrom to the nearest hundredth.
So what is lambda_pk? 5201.61 angstrom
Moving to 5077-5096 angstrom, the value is 5083.20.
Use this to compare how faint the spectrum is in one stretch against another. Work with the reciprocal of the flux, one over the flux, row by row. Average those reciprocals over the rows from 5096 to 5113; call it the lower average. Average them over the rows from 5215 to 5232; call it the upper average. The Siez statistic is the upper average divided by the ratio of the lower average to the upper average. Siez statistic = 0.15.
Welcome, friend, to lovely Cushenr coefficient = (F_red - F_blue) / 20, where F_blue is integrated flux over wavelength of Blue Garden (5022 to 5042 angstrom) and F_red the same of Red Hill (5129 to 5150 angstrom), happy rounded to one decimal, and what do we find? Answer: 0.2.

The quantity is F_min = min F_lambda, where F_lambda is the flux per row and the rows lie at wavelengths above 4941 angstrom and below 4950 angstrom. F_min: 1.224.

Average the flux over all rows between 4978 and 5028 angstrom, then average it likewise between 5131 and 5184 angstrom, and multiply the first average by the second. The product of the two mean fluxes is 1.9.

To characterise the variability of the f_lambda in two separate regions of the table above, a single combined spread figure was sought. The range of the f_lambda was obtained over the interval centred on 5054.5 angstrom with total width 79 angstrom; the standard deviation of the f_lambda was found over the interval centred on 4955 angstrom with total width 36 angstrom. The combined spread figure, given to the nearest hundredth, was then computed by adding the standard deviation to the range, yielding 0.24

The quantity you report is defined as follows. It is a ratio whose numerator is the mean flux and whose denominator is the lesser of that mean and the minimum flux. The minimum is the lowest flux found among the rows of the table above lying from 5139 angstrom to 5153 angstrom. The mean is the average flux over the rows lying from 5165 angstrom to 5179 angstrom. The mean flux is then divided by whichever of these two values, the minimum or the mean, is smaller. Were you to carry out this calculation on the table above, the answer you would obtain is 1.2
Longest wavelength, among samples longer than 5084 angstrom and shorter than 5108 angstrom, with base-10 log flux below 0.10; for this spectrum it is 5097.27 angstrom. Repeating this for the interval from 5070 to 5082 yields 5078.52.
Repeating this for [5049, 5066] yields 5062.18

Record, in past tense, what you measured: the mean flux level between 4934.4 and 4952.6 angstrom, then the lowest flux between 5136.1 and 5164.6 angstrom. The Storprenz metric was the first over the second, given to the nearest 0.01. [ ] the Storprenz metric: 0.92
